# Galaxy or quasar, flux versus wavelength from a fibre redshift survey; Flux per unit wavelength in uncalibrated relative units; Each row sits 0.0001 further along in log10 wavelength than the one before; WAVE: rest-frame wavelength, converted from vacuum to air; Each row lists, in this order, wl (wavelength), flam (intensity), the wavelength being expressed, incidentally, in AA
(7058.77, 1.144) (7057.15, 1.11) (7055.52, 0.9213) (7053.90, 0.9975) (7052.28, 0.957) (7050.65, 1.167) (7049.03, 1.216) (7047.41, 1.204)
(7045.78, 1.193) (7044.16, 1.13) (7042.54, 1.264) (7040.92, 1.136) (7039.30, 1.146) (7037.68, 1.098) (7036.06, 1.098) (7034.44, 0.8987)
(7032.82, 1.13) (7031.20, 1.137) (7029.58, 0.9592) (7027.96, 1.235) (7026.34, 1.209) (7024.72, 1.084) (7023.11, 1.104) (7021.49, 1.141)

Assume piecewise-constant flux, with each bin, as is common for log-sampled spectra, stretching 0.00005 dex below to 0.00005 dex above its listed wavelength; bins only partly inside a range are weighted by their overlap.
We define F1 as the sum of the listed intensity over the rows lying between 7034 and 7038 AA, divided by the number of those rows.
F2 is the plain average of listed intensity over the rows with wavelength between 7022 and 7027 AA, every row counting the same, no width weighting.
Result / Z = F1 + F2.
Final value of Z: 2.16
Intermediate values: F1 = 1.03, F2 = 1.13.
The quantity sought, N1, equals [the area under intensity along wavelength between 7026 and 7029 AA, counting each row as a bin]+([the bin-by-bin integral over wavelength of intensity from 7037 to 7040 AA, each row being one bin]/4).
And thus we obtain 4.45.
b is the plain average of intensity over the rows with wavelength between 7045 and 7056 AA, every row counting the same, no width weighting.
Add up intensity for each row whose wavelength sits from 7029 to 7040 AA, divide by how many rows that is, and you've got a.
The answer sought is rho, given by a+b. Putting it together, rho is 2.16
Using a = 1.07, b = 1.09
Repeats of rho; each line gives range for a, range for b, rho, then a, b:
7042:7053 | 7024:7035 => 2.25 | 1.16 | 1.09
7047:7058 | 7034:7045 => 2.19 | 1.08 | 1.11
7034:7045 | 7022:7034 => 2.23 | 1.11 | 1.12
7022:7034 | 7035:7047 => 2.27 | 1.12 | 1.15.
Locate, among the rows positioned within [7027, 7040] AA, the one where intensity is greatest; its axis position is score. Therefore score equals 7027.96 AA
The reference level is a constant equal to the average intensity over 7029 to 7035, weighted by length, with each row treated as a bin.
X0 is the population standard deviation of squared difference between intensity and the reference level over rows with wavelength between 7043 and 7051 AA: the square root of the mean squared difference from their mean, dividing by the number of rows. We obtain 0.0082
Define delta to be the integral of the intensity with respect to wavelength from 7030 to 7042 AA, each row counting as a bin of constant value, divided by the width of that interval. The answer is 1.09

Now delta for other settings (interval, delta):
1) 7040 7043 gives 1.19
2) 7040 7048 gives 1.18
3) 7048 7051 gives 1.20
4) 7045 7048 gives 1.20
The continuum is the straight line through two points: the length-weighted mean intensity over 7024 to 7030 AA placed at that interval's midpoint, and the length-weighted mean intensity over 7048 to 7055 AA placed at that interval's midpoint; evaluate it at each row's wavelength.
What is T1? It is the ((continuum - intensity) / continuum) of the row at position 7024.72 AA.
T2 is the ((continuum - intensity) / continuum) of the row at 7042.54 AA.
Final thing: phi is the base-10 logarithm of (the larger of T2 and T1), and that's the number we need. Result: -1.3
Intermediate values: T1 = 0.05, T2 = -0.15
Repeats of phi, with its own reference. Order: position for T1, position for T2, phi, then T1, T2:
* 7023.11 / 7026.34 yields -1.5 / 0.03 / -0.07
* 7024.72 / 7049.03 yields -1.3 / 0.05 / -0.12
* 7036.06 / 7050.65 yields -1.9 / 0.01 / -0.08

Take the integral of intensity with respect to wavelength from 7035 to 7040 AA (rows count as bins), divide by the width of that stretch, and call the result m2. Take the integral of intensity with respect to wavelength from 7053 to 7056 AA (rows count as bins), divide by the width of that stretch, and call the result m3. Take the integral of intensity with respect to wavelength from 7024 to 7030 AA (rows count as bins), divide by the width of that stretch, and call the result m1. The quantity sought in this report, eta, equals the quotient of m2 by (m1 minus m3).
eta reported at 7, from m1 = 1.13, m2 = 1.10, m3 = 0.97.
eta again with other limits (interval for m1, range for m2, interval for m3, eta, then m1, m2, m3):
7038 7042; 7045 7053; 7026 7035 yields 22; 1.14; 1.15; 1.09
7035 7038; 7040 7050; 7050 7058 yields 23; 1.08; 1.19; 1.03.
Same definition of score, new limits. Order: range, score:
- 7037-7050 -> 7042.54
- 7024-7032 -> 7027.96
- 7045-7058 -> 7049.03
